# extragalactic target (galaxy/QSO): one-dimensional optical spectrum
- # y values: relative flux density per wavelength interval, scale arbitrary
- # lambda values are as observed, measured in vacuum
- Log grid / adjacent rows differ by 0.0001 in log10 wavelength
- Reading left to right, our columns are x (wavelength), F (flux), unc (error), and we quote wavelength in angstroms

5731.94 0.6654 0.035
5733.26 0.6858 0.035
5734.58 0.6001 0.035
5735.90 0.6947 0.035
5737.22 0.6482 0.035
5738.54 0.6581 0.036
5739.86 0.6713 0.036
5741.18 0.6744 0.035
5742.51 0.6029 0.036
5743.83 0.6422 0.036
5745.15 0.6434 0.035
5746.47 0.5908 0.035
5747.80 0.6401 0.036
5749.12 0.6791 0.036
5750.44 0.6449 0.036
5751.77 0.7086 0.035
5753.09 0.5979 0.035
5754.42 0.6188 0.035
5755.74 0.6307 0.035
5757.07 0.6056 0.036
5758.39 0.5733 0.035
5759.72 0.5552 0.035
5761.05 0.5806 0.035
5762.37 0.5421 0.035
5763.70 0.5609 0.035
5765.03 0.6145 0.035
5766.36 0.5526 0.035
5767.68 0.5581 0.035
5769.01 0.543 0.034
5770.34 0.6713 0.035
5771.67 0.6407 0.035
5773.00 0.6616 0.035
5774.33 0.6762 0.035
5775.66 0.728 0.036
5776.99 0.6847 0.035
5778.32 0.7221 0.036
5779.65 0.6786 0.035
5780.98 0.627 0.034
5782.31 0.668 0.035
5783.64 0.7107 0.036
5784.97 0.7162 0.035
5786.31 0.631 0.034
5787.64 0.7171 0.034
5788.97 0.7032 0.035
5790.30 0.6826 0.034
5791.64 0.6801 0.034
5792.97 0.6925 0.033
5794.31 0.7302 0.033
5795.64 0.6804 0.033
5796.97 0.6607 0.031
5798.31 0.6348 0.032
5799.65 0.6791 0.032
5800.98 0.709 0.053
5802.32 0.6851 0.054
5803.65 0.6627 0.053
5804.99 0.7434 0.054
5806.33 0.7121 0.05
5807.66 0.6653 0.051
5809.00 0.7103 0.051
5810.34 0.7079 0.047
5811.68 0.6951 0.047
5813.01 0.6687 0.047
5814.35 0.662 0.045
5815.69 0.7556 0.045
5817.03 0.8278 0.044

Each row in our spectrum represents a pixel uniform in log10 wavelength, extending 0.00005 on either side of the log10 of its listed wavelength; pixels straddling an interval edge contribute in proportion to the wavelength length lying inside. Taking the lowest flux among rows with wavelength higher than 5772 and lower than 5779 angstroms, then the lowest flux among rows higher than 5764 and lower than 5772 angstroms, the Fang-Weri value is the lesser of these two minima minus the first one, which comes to -0.119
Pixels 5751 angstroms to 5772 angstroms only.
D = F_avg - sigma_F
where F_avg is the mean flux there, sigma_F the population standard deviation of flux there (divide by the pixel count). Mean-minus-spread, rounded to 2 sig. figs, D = 0.55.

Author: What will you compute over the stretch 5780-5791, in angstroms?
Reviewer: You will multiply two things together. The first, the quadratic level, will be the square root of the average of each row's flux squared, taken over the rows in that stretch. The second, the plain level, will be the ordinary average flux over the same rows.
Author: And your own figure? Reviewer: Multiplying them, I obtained 0.466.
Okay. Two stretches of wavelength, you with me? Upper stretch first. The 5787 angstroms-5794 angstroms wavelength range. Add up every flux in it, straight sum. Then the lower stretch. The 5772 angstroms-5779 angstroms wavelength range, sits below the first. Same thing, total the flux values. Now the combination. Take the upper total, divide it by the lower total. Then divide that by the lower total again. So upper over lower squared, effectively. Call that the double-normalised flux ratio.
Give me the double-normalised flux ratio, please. 0.288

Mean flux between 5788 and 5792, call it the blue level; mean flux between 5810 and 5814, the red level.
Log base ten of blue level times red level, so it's -0.323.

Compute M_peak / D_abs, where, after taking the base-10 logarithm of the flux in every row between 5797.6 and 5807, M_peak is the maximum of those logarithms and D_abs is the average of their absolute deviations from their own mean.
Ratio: -7.5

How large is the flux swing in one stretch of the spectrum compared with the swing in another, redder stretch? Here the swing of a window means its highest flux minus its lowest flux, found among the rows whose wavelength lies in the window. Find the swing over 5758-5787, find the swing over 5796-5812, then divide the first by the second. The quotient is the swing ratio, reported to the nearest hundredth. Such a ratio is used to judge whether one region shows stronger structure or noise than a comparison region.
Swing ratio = 1.71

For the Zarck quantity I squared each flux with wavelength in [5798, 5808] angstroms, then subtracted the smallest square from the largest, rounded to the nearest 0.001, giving 0.150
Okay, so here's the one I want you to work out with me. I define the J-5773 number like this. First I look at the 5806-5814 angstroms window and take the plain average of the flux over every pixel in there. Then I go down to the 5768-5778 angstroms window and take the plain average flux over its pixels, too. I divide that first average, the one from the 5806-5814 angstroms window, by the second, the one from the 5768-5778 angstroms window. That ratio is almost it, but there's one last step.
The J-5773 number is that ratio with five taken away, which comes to -3.95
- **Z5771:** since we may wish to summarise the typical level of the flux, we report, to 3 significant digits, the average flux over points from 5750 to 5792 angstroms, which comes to 0.640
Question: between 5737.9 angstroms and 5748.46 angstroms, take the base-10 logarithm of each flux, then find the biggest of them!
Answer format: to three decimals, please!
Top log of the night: -0.171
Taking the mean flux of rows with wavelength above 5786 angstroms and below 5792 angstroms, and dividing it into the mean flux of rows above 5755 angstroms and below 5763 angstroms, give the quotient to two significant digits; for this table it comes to 0.85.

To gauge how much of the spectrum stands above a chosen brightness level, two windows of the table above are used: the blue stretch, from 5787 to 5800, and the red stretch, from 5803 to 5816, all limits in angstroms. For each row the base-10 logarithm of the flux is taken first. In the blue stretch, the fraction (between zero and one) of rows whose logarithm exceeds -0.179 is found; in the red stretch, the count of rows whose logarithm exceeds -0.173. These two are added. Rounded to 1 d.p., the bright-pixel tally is 6.8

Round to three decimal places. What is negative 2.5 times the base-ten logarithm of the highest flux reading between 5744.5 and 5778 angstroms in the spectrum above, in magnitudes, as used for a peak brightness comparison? 0.345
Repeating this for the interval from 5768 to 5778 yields 0.345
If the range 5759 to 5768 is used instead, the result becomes 0.529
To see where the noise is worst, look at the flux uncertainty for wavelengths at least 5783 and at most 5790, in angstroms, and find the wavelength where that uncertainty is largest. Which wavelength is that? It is 5783.64 angstroms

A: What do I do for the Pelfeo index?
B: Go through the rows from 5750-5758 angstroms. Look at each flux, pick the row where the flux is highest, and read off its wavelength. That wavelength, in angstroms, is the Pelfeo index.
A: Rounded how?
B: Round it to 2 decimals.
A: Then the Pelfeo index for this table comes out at 5751.77 angstroms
